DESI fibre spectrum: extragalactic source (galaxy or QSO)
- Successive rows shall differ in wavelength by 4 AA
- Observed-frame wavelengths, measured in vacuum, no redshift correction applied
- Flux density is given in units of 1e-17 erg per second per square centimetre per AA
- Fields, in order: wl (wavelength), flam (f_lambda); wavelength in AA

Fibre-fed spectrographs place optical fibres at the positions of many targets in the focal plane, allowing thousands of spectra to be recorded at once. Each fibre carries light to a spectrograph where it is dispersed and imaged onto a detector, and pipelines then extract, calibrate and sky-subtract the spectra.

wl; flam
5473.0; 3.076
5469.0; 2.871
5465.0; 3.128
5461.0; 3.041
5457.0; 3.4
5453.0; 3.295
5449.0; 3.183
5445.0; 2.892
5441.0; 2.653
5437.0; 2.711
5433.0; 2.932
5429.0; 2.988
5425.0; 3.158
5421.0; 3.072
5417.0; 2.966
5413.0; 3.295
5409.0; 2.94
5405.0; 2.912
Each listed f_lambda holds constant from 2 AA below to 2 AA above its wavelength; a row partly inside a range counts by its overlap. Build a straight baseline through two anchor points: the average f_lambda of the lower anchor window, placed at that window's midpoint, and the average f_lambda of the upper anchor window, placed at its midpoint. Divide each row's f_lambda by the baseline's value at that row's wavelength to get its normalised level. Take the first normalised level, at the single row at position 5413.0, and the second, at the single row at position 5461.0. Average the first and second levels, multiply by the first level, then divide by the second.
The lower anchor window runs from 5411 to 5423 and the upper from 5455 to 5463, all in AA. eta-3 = 1.13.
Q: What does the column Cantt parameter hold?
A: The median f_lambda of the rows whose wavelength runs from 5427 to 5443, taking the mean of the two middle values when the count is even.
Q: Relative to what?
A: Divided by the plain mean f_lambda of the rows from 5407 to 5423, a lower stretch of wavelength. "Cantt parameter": 0.92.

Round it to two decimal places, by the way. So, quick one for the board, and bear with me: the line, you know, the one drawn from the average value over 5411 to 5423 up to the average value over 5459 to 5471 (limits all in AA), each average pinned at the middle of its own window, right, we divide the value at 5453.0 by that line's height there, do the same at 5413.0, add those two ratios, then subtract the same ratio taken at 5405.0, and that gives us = 1.21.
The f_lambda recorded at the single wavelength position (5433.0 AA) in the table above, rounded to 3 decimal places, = 2.932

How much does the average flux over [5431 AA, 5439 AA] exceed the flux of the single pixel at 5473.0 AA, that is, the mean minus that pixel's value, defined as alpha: -0.25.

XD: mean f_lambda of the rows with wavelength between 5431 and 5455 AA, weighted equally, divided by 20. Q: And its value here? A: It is 0.147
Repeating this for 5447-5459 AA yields 0.165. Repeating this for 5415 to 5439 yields 0.149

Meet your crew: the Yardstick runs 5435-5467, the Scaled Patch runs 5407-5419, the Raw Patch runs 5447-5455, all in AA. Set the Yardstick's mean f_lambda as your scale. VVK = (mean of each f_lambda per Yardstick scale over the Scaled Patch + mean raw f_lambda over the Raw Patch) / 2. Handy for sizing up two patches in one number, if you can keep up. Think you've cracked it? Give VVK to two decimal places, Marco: 2.12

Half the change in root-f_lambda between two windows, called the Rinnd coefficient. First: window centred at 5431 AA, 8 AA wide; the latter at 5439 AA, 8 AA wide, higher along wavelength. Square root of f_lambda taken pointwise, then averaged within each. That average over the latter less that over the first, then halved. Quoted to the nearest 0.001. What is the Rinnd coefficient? -0.041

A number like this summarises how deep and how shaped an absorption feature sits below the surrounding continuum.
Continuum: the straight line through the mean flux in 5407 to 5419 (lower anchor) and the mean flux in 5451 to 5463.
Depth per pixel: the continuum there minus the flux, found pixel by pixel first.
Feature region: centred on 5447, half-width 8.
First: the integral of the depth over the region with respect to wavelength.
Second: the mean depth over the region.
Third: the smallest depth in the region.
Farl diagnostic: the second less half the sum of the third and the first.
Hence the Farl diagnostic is -1.4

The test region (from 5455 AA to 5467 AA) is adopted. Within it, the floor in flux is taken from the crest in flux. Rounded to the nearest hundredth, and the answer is 0.36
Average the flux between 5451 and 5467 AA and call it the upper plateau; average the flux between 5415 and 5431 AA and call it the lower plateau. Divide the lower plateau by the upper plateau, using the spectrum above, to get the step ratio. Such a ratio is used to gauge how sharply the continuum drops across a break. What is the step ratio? 0.95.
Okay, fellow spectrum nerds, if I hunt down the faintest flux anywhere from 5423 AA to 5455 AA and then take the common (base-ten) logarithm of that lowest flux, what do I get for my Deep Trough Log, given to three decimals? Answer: 0.424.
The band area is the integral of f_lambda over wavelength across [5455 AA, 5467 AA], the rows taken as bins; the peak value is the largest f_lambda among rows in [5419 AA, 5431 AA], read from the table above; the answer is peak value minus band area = -35.1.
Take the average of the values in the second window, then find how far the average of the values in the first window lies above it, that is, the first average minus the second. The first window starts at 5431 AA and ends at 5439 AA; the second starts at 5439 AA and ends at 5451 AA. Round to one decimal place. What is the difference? -0.1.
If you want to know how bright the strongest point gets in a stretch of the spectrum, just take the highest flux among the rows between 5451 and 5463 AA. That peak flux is 3.4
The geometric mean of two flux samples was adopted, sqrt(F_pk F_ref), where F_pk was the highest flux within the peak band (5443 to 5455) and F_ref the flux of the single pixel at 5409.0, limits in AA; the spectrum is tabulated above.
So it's 3.11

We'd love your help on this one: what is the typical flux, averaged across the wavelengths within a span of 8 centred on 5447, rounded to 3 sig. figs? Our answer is 3.04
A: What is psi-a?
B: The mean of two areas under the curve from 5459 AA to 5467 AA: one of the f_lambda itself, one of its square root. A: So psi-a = 19.4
